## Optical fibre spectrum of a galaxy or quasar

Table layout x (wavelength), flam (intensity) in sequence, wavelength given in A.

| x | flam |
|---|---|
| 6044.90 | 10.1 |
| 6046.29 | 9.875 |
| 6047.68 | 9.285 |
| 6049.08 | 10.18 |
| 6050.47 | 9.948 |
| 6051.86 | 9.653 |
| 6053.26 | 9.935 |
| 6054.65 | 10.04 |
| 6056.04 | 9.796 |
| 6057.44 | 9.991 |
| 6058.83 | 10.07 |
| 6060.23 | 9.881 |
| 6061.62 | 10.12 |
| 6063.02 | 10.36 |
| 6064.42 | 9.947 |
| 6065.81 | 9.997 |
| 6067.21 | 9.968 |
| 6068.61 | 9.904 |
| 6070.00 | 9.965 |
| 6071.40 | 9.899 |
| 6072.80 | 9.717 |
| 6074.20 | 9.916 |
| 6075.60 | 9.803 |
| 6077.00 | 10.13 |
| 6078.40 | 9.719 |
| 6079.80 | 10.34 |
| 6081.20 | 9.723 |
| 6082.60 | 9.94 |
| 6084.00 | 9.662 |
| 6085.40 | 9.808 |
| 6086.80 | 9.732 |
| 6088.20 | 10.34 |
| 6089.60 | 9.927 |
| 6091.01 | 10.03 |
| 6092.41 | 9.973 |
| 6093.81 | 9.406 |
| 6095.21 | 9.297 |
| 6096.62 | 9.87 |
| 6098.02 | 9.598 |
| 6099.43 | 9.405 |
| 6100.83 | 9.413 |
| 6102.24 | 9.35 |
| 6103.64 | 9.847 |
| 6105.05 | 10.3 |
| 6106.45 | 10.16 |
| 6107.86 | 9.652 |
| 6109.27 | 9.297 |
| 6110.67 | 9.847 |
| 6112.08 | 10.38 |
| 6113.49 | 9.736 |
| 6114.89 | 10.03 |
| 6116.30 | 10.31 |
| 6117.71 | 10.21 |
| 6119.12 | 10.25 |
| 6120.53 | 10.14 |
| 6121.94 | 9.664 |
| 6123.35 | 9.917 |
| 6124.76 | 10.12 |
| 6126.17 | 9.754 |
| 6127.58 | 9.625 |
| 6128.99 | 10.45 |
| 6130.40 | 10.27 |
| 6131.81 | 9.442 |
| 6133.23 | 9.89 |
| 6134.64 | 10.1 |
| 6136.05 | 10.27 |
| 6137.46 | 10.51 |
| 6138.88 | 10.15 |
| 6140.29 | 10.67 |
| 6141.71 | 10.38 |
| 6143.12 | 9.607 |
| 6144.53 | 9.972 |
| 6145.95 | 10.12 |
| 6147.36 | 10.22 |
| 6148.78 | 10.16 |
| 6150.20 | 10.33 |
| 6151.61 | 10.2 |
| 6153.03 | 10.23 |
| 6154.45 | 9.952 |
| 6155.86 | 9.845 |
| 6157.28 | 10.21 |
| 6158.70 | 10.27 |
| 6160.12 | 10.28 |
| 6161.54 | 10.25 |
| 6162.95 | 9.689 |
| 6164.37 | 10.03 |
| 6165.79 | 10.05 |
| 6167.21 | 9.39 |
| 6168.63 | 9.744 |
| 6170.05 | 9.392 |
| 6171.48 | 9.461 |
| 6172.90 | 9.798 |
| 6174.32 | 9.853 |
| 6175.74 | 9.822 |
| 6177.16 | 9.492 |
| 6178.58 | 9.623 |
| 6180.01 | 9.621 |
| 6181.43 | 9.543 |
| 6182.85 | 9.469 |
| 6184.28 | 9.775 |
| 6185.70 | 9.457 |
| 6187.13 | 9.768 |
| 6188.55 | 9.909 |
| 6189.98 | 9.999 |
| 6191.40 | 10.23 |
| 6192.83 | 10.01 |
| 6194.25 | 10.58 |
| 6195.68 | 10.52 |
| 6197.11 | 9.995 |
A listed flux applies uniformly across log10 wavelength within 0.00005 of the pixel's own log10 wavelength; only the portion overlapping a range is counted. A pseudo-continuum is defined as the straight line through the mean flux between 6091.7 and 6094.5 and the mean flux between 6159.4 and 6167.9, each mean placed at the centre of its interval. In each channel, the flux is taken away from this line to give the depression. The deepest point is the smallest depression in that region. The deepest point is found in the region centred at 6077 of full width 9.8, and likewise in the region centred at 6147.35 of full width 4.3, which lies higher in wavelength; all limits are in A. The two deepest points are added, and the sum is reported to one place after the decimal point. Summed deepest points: -1.0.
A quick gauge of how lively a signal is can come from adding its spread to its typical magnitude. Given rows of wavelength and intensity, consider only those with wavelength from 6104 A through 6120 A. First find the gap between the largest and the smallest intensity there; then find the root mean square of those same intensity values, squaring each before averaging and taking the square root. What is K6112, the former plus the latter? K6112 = 11.1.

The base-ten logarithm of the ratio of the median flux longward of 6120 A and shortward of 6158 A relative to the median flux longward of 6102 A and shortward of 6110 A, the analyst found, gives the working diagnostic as 0.017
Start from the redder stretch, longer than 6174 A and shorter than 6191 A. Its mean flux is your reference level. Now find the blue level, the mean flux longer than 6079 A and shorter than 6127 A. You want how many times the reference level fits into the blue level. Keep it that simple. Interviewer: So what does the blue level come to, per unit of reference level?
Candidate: 1.02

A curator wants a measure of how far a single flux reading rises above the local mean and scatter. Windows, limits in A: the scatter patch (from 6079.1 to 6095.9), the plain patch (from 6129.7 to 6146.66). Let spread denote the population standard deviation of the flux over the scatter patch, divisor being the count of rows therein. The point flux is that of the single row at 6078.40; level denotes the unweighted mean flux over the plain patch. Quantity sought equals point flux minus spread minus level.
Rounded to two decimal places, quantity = -0.70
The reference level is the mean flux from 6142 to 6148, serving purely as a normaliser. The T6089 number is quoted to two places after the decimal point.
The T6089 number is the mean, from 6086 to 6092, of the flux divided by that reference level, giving 1.00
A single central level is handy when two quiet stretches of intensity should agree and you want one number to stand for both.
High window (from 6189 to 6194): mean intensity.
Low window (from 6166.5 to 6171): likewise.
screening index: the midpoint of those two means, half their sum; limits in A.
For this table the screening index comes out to 9.8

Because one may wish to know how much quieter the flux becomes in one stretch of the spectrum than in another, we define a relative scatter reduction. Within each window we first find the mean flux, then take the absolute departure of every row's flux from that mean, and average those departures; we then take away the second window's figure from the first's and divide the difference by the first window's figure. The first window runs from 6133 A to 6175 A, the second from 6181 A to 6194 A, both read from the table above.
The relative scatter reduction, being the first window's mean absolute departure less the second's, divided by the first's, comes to 0.16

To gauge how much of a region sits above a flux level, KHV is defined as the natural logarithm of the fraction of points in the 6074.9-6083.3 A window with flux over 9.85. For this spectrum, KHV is -0.69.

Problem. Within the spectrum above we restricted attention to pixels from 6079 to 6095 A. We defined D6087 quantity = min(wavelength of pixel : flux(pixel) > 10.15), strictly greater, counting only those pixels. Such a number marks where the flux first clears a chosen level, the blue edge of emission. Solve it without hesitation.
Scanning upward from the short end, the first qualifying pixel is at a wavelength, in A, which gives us 6079.80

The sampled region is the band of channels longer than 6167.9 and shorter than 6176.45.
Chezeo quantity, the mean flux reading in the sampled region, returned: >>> 9.7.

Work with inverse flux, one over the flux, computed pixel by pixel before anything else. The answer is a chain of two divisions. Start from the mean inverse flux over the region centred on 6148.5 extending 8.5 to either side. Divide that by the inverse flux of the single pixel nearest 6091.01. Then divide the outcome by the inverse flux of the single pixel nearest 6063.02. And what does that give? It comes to 10.3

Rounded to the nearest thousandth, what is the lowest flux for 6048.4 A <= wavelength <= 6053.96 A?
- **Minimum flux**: 9.653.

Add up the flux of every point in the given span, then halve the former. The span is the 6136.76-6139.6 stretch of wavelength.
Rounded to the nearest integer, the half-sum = 10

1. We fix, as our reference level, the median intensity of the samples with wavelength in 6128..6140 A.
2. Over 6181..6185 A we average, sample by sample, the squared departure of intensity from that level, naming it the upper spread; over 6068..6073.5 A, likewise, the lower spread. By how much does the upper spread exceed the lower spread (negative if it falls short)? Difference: 0.27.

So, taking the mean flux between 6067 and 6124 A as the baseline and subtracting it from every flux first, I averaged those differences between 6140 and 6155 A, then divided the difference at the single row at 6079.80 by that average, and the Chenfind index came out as 1.6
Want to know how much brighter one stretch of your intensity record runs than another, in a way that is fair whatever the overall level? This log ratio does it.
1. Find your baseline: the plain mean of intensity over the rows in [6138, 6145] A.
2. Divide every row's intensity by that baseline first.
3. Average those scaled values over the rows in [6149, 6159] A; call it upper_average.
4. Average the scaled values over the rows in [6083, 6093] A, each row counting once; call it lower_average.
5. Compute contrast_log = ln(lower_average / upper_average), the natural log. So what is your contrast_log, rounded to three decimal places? -0.022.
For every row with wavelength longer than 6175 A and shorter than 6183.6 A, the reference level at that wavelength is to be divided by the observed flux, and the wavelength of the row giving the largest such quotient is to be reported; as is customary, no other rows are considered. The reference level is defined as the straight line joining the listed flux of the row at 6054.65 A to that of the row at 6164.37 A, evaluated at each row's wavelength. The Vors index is 6182.85 A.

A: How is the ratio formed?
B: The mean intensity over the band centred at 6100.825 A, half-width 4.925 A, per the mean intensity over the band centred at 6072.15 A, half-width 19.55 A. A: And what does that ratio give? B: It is 0.97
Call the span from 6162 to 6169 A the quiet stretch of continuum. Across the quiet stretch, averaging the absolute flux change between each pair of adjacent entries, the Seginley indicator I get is 0.34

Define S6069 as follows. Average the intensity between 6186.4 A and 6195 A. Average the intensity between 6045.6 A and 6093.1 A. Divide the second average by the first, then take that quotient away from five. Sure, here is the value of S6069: 4.02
